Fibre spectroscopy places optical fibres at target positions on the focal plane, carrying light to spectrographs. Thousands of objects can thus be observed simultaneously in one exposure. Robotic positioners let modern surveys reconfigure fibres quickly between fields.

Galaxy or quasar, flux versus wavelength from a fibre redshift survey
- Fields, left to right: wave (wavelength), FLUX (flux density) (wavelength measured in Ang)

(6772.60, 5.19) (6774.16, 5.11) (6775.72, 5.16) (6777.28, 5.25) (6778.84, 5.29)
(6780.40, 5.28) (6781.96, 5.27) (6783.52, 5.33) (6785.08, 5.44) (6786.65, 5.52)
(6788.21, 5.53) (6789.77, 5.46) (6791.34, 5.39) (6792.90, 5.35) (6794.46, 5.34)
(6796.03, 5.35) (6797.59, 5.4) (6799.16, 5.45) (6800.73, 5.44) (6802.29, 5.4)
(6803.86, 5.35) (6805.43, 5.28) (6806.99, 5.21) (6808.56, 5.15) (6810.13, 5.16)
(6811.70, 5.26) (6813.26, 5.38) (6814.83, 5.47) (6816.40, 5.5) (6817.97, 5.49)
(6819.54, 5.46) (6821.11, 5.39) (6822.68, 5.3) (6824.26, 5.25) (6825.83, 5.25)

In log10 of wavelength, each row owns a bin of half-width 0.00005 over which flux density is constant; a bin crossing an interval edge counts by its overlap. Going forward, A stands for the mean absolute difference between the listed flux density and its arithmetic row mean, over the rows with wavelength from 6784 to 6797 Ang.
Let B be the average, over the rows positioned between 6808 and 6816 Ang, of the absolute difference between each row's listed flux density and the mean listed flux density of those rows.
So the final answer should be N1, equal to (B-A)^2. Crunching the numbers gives 0.0023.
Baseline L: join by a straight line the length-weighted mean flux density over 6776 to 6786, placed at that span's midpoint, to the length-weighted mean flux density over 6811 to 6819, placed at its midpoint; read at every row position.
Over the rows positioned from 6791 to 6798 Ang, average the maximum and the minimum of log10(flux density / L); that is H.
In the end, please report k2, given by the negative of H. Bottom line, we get -0.001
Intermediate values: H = 0.001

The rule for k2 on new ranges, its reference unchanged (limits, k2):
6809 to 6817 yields 0.008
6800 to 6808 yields 0.005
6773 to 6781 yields 0.007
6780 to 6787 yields -0.006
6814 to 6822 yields 0.000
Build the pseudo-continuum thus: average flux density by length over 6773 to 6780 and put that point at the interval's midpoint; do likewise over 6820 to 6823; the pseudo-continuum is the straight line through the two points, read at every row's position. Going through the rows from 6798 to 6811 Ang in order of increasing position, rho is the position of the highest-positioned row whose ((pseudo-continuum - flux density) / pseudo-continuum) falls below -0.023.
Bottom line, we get 6800.73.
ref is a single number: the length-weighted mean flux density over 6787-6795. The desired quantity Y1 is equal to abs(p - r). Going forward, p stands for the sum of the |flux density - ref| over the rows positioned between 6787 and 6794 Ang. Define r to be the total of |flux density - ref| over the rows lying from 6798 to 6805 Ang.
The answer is 0.11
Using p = 0.25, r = 0.14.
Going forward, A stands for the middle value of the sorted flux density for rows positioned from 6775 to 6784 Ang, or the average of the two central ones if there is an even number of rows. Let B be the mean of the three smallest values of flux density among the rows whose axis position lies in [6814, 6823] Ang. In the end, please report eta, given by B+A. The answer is 10.7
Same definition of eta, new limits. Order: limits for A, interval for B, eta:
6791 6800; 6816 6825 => 10.7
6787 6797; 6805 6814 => 10.5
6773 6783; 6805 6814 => 10.4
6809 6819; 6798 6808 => 10.7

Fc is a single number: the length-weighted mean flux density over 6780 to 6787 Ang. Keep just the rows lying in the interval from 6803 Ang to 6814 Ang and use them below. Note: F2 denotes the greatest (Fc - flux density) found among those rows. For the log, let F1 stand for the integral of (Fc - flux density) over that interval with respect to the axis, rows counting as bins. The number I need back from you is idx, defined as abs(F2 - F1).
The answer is 1.0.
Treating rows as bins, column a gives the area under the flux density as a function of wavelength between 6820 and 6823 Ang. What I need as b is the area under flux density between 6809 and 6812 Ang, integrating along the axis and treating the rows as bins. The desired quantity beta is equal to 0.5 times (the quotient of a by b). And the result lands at 0.52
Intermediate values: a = 16.1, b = 15.6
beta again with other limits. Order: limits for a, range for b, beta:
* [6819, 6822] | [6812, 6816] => 0.37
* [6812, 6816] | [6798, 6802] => 0.50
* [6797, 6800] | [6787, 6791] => 0.37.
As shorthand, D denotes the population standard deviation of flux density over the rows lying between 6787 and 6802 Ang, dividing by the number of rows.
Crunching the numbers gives 0.060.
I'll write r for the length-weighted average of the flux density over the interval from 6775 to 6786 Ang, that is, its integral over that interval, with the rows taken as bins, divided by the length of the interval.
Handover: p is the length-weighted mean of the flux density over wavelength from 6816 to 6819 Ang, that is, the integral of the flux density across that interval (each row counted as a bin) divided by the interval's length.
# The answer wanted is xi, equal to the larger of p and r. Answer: 5.49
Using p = 5.49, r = 5.29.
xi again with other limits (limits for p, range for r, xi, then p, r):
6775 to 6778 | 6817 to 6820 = 5.48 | 5.21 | 5.48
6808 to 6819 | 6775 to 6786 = 5.35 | 5.35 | 5.29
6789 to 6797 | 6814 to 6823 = 5.44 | 5.38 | 5.44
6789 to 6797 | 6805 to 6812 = 5.38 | 5.38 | 5.21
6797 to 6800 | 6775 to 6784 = 5.41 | 5.41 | 5.26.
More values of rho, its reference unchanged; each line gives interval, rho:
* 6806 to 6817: 6816.40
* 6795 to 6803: 6800.73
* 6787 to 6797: 6791.34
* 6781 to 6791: 6789.77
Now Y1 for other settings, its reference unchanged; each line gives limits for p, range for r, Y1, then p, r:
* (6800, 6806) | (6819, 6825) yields 0.11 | 0.26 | 0.37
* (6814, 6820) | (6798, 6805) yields 0.07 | 0.21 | 0.14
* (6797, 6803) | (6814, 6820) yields 0.12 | 0.09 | 0.21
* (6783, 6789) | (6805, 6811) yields 0.60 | 0.31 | 0.91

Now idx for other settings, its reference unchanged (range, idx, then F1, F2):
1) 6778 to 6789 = 0.3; -0.19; 0.092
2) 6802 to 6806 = 0.0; 0.09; 0.082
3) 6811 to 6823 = 0.7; -0.60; 0.102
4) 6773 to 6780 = 0.8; 1.09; 0.252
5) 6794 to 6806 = 0.3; -0.21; 0.082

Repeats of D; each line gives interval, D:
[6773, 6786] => 0.094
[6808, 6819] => 0.142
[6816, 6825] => 0.095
